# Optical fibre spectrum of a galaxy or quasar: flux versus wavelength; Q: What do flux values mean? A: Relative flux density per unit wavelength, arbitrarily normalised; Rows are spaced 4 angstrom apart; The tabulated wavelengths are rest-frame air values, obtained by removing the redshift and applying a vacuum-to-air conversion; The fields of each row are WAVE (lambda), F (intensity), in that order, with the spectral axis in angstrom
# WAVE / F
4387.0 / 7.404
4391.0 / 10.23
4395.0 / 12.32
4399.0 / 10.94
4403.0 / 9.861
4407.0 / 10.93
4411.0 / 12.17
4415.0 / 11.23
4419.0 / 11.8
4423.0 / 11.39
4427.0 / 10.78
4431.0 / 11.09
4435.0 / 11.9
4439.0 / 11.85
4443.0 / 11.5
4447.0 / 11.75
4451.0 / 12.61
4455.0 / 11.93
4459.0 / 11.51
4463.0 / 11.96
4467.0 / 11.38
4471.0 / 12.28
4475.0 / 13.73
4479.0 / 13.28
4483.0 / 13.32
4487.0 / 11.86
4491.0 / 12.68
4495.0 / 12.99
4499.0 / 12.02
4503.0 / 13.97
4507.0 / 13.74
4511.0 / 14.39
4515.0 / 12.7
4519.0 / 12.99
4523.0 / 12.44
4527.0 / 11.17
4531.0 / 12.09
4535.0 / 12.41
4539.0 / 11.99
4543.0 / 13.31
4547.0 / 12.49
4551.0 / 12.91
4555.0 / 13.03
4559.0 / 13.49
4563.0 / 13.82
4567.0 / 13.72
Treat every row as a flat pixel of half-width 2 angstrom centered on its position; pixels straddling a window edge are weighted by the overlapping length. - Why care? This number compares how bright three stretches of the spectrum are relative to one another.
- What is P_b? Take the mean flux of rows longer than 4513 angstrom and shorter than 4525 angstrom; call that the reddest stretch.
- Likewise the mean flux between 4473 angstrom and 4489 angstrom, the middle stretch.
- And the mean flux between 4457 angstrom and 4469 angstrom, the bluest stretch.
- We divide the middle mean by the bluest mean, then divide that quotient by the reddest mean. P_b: 0.0884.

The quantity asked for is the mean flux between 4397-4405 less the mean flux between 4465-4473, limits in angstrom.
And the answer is -1.4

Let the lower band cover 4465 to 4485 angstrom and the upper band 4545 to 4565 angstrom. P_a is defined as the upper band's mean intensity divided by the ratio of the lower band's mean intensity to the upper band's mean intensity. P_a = 13.5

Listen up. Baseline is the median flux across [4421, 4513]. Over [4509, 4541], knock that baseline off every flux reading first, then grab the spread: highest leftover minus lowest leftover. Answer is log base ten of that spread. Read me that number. 0.51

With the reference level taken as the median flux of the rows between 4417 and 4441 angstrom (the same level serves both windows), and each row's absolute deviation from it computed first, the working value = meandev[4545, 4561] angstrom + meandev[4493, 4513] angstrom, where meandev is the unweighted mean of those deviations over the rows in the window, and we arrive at 3.21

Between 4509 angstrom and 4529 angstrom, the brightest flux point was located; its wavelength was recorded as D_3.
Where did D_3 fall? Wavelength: 4511.0 angstrom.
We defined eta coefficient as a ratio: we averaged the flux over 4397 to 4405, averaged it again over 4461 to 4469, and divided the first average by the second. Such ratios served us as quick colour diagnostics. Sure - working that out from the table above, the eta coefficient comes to 0.89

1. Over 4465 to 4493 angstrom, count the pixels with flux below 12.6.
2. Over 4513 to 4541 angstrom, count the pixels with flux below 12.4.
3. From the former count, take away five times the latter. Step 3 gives -12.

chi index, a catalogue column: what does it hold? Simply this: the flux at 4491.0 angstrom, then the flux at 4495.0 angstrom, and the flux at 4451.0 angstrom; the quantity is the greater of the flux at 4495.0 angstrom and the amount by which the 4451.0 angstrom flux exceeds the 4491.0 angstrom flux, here 13.0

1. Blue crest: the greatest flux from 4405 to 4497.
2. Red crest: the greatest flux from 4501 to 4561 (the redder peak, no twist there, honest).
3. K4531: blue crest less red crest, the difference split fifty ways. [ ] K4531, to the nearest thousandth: -0.013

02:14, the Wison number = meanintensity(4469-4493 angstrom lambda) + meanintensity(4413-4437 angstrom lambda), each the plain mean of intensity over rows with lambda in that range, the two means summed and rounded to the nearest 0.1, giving 24.2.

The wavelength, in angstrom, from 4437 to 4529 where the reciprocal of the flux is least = 4511.0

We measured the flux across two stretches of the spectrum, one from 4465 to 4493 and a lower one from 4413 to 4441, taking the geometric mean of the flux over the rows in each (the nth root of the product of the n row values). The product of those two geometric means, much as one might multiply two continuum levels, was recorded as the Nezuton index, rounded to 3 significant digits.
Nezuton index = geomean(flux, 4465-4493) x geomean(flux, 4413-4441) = 144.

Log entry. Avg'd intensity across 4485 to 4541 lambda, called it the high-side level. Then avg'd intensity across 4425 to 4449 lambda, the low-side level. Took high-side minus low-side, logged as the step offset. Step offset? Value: 1.20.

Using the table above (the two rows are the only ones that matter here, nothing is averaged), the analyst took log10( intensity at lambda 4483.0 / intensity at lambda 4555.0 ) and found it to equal 0.010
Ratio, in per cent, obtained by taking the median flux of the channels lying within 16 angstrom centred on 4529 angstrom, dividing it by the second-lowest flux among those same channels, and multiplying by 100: 101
